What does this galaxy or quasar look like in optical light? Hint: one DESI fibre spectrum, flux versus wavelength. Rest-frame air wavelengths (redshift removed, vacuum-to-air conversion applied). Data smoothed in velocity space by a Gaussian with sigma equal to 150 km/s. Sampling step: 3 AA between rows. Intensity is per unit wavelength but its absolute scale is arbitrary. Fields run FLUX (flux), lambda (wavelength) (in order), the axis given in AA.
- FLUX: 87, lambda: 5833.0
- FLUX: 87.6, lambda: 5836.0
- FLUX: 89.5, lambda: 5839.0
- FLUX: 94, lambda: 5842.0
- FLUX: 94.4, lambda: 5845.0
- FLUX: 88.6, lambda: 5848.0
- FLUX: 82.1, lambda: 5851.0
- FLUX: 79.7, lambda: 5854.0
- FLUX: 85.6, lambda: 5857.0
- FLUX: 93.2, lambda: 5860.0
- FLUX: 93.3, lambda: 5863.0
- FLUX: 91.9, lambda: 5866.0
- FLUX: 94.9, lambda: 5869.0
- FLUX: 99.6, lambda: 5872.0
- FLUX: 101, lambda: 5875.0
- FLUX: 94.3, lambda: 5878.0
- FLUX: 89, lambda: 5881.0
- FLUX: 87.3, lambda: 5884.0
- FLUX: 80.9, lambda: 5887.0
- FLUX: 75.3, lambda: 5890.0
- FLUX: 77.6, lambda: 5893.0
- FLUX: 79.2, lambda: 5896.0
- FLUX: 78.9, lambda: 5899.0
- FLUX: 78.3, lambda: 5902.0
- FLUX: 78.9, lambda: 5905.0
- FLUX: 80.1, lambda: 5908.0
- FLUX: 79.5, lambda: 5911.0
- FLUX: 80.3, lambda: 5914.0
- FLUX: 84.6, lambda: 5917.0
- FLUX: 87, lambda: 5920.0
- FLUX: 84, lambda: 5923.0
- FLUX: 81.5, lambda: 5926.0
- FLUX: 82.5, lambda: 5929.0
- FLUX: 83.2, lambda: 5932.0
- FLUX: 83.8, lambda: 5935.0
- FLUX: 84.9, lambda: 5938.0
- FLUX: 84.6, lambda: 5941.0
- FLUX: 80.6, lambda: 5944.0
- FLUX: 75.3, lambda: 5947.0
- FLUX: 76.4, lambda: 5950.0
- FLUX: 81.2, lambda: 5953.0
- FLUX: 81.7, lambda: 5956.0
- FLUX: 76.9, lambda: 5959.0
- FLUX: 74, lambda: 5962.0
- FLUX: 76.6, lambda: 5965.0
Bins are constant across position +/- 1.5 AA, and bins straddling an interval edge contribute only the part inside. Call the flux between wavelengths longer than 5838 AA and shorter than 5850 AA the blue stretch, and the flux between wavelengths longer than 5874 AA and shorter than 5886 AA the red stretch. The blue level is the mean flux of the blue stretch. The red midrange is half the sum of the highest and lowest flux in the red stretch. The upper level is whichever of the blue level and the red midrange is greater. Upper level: 94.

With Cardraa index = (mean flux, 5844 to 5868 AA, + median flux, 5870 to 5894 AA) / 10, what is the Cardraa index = 17.68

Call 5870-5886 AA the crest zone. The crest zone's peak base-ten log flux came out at 2.004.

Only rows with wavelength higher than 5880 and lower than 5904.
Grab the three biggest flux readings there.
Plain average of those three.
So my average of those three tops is 86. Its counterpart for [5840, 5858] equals 92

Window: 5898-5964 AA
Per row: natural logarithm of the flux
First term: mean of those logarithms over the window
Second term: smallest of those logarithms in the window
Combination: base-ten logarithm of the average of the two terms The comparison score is 0.638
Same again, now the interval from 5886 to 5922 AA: 0.639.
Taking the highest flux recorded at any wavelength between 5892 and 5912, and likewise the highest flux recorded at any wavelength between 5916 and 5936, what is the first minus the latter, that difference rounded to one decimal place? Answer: -6.9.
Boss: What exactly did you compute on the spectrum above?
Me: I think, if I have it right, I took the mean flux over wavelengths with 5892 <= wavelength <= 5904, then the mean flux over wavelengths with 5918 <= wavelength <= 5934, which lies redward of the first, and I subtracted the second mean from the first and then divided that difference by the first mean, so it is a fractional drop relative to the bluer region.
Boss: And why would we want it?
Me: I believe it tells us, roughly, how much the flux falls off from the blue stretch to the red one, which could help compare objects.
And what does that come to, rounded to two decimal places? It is -0.07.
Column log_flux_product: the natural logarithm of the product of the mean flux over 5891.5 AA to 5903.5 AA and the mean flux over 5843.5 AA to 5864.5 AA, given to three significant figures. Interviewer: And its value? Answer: 8.84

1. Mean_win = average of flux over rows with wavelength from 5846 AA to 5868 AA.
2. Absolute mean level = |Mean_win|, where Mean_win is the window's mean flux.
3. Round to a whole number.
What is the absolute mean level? 88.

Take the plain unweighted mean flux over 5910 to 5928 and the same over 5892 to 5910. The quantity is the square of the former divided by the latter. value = 87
